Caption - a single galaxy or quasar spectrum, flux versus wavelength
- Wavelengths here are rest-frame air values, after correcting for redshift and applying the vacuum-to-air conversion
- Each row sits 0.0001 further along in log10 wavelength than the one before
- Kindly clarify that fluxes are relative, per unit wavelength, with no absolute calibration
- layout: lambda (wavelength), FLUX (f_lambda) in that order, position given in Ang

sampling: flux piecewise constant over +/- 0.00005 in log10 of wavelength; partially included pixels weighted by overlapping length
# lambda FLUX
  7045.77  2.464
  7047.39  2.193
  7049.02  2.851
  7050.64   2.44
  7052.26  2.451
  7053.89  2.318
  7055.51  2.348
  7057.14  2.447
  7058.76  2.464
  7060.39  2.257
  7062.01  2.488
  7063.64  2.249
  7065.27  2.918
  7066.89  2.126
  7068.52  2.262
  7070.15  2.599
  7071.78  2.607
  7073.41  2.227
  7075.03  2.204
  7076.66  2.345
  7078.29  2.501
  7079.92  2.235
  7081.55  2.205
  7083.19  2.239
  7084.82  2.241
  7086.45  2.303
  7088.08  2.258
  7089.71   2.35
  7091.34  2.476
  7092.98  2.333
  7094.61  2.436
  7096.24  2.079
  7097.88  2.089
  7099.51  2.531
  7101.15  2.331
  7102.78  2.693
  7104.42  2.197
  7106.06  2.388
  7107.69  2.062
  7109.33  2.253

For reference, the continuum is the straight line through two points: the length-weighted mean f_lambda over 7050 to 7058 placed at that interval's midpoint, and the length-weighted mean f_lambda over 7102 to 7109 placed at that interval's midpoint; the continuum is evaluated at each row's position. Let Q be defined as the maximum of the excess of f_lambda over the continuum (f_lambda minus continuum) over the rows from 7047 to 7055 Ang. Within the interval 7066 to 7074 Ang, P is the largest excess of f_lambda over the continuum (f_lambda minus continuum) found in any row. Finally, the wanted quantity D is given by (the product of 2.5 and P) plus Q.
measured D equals 1.02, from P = 0.23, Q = 0.44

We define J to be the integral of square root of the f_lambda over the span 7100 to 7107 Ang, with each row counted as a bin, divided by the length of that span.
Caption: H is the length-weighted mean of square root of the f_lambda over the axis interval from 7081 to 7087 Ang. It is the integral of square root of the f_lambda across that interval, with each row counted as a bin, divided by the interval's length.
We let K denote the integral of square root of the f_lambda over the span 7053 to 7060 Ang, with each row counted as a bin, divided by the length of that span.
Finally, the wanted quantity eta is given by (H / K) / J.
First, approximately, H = 1.50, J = 1.55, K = 1.54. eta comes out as 0.627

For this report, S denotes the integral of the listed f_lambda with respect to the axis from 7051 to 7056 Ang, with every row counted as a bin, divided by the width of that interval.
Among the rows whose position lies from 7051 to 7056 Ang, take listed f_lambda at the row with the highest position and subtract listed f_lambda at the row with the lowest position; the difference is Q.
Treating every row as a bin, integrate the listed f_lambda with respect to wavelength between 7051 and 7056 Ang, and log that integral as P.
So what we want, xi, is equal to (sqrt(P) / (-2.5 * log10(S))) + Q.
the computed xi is -3.8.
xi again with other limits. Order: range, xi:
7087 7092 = -3.5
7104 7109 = -4.0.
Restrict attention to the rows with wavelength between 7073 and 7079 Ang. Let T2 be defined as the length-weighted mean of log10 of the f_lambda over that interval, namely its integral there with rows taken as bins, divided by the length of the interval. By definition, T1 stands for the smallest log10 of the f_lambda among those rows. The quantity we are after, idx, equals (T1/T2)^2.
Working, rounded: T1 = 0.34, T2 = 0.366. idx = 0.88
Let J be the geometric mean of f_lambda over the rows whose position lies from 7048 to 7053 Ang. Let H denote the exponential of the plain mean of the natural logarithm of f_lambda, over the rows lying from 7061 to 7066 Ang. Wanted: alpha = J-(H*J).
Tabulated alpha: -3.96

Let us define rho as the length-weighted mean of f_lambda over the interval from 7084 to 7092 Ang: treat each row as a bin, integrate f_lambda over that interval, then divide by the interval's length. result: 2.33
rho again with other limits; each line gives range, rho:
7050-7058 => 2.40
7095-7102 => 2.27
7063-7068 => 2.43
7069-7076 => 2.40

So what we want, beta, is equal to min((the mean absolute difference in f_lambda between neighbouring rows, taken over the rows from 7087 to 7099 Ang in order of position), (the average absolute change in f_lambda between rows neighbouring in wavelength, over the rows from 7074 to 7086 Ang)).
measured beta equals 0.10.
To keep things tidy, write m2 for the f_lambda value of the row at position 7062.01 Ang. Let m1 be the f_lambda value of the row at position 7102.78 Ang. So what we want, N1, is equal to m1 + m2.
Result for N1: 5.2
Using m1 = 2.693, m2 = 2.488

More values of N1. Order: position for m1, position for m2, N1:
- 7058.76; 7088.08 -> 4.7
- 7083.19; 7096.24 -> 4.3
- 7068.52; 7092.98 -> 4.6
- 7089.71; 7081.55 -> 4.6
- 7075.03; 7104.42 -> 4.4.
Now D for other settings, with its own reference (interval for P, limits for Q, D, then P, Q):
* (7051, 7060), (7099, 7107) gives 0.54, 0.07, 0.36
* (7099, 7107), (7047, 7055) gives 1.35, 0.36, 0.44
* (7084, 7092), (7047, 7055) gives 0.77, 0.13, 0.44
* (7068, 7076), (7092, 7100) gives 0.78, 0.23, 0.20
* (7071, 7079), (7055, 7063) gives 0.68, 0.23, 0.10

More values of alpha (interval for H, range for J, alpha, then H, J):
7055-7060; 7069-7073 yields -3.69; 2.42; 2.60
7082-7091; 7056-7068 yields -3.08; 2.28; 2.41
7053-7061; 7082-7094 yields -3.16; 2.37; 2.31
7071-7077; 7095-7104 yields -3.13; 2.34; 2.33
